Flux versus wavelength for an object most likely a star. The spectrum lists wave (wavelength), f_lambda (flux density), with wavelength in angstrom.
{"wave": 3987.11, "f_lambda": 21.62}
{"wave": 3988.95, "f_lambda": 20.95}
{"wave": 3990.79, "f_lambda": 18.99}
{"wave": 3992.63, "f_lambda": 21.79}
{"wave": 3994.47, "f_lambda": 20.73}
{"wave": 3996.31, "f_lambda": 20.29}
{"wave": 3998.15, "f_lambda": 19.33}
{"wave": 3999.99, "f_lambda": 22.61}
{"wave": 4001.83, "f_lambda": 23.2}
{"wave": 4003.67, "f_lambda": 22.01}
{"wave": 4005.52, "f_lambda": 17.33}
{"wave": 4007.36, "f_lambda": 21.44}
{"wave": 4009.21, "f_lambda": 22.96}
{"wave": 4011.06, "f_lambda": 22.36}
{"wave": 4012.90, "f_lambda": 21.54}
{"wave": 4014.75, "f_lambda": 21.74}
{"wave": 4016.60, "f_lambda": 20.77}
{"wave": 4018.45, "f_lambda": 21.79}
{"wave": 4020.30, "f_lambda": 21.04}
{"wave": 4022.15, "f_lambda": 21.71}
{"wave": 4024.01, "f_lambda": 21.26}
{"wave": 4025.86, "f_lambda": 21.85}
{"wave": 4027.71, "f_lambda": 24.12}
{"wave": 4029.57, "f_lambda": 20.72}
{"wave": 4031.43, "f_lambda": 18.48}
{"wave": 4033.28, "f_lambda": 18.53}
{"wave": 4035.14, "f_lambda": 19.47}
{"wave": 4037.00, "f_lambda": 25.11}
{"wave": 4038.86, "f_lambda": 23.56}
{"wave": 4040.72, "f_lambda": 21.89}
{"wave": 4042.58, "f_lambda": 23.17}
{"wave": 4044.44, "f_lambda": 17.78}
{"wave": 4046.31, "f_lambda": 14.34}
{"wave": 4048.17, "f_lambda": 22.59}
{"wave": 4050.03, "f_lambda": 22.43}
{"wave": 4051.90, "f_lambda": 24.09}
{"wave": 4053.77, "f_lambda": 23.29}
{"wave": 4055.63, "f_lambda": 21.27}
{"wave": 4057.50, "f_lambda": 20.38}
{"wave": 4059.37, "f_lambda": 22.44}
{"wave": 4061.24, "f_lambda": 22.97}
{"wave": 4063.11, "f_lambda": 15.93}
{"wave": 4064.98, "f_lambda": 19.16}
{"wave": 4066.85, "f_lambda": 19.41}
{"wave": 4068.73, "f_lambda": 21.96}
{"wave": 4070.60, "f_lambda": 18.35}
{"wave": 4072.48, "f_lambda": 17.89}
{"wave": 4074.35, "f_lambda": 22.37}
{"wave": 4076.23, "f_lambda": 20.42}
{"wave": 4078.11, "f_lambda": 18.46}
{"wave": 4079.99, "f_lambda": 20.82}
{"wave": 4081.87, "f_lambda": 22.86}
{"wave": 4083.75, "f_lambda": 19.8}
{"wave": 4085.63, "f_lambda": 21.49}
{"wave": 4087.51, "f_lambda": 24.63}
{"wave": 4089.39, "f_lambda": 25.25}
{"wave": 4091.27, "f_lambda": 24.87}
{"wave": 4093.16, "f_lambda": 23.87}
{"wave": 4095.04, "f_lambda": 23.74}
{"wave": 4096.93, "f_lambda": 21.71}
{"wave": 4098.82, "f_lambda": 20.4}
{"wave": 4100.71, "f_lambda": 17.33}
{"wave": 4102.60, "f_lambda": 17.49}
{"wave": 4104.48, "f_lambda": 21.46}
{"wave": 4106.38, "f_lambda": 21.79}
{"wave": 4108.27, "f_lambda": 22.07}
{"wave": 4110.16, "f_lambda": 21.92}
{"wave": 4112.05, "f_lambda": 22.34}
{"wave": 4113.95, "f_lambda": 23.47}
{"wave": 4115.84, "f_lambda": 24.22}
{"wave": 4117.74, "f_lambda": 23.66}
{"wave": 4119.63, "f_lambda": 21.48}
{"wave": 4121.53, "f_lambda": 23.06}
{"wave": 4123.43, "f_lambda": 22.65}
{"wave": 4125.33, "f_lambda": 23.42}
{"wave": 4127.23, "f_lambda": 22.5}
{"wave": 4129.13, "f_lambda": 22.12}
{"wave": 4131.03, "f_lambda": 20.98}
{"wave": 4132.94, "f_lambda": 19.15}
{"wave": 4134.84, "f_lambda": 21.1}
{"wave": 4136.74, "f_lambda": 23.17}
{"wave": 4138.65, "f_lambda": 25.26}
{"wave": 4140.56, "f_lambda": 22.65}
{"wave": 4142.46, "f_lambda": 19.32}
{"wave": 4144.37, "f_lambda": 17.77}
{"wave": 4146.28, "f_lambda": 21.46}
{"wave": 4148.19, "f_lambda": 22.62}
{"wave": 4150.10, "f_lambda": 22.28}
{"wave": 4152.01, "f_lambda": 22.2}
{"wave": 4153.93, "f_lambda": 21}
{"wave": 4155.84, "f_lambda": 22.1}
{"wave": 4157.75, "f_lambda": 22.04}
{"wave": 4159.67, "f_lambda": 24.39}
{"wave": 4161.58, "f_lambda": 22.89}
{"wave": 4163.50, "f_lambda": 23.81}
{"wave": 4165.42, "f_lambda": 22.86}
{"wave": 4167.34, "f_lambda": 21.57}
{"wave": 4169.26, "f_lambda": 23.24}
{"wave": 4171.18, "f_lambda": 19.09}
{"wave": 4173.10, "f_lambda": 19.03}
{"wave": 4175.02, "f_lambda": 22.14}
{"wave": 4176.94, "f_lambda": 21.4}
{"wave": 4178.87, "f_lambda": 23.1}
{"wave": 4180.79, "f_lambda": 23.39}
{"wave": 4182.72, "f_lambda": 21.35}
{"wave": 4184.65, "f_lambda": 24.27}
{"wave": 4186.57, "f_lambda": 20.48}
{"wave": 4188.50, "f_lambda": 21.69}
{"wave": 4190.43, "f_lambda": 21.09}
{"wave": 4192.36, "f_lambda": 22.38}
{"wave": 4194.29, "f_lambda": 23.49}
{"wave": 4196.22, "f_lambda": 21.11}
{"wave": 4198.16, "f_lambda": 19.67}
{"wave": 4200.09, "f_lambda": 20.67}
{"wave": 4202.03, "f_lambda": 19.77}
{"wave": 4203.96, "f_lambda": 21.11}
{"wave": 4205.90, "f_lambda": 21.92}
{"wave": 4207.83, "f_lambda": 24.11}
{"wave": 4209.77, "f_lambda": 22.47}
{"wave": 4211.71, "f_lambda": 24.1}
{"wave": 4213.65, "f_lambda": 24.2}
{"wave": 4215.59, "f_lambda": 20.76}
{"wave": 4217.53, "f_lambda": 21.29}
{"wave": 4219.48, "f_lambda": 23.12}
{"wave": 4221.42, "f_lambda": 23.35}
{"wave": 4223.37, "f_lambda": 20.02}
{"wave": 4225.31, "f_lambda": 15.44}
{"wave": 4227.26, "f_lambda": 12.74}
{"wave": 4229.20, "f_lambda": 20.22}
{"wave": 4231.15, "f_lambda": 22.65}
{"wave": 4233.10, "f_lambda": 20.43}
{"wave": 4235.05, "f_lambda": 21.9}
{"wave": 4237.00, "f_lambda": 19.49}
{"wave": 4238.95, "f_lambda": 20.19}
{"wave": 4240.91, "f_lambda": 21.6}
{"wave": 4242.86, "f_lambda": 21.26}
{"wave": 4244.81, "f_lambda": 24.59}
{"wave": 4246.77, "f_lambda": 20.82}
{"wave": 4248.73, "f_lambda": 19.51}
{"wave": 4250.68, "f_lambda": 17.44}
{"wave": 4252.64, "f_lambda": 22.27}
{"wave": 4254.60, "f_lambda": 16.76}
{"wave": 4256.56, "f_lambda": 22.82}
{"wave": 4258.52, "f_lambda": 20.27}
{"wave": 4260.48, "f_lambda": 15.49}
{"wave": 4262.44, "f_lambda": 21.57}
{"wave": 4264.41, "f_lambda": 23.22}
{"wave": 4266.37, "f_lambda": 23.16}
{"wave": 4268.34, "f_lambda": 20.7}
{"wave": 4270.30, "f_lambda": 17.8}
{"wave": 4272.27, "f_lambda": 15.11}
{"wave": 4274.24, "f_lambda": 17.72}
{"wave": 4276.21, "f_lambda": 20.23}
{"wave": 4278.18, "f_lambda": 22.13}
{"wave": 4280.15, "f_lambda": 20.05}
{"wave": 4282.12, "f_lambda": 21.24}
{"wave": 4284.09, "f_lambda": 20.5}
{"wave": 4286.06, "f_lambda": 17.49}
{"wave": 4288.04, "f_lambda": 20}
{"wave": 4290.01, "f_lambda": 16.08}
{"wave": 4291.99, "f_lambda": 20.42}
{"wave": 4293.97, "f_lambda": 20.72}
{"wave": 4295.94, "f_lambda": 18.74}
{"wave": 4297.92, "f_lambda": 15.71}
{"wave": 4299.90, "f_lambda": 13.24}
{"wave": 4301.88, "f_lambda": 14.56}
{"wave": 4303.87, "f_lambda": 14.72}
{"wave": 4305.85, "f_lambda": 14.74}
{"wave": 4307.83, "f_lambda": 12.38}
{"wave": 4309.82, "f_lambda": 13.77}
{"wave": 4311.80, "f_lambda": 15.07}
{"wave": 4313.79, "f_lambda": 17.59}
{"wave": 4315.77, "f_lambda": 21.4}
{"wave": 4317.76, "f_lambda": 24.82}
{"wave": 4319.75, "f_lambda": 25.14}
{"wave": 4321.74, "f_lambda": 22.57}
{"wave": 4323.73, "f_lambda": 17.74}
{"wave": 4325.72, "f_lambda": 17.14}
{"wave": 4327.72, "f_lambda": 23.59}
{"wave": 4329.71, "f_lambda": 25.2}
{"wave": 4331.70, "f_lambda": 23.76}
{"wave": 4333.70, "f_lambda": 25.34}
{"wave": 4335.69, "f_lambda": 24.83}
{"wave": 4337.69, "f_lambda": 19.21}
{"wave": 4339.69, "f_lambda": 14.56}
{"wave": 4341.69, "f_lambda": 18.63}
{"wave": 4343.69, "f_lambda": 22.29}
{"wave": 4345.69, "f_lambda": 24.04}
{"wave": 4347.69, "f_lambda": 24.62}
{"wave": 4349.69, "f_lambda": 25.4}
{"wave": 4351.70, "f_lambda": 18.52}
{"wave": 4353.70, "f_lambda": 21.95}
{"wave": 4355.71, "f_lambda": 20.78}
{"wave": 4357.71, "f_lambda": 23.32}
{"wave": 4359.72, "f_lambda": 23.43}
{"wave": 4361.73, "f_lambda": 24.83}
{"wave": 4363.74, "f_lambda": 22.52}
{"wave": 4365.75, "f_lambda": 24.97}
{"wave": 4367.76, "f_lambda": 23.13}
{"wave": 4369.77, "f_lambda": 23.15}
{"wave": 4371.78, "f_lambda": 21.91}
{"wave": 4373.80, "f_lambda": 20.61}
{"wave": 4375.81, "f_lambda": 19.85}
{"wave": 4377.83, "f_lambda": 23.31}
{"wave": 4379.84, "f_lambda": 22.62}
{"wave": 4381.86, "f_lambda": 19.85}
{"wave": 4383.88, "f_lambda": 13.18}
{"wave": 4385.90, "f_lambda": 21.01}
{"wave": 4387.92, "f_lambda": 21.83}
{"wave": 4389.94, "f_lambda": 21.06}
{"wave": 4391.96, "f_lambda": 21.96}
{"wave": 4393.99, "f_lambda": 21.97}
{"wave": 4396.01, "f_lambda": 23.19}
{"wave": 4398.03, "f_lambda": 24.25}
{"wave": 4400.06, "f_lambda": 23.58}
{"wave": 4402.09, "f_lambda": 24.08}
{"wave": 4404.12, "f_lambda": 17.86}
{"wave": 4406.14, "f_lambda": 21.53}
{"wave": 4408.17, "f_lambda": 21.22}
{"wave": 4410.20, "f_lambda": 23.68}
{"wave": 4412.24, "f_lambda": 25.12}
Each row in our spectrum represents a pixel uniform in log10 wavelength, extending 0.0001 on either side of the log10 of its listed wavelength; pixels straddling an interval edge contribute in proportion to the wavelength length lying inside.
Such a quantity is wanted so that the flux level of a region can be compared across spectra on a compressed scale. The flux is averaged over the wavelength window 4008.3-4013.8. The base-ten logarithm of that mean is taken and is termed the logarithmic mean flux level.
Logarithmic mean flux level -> 1.35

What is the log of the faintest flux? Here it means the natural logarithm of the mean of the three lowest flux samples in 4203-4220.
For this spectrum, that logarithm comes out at 3.05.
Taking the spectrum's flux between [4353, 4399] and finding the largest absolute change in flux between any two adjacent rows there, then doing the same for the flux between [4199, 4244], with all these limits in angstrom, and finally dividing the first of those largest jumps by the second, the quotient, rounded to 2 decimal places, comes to 1.05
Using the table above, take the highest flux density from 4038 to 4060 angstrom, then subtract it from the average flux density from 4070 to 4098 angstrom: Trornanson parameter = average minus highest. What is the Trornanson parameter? -2.3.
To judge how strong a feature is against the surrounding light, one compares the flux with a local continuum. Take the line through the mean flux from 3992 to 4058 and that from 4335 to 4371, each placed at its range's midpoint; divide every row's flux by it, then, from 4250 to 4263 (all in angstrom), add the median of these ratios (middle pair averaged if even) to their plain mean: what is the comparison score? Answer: 1.81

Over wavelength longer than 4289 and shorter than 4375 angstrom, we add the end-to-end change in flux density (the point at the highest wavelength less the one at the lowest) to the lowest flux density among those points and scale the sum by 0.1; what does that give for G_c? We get 1.69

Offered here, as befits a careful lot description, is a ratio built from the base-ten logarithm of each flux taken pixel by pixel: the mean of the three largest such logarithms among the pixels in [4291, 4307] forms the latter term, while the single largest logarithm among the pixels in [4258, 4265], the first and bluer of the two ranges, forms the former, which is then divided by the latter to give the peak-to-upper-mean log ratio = 1.05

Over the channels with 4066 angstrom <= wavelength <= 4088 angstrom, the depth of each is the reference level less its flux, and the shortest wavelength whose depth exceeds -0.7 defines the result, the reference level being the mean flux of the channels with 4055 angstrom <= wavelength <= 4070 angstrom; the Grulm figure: 4066.85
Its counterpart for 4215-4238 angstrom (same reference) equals 4215.59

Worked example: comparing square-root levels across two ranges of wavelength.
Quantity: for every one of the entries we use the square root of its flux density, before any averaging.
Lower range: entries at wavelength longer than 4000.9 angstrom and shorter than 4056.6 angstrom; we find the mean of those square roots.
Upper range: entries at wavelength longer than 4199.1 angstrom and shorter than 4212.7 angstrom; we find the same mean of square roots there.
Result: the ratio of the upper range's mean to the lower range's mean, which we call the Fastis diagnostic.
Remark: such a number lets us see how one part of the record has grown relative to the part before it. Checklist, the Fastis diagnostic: 1.02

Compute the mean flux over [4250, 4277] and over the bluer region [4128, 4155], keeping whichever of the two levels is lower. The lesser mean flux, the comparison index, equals 19.6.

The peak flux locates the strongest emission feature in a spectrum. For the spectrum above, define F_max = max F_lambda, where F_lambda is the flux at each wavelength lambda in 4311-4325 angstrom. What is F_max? 25.14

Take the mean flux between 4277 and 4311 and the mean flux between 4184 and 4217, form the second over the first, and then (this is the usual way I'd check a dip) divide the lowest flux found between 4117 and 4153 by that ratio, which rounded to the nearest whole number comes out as 14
